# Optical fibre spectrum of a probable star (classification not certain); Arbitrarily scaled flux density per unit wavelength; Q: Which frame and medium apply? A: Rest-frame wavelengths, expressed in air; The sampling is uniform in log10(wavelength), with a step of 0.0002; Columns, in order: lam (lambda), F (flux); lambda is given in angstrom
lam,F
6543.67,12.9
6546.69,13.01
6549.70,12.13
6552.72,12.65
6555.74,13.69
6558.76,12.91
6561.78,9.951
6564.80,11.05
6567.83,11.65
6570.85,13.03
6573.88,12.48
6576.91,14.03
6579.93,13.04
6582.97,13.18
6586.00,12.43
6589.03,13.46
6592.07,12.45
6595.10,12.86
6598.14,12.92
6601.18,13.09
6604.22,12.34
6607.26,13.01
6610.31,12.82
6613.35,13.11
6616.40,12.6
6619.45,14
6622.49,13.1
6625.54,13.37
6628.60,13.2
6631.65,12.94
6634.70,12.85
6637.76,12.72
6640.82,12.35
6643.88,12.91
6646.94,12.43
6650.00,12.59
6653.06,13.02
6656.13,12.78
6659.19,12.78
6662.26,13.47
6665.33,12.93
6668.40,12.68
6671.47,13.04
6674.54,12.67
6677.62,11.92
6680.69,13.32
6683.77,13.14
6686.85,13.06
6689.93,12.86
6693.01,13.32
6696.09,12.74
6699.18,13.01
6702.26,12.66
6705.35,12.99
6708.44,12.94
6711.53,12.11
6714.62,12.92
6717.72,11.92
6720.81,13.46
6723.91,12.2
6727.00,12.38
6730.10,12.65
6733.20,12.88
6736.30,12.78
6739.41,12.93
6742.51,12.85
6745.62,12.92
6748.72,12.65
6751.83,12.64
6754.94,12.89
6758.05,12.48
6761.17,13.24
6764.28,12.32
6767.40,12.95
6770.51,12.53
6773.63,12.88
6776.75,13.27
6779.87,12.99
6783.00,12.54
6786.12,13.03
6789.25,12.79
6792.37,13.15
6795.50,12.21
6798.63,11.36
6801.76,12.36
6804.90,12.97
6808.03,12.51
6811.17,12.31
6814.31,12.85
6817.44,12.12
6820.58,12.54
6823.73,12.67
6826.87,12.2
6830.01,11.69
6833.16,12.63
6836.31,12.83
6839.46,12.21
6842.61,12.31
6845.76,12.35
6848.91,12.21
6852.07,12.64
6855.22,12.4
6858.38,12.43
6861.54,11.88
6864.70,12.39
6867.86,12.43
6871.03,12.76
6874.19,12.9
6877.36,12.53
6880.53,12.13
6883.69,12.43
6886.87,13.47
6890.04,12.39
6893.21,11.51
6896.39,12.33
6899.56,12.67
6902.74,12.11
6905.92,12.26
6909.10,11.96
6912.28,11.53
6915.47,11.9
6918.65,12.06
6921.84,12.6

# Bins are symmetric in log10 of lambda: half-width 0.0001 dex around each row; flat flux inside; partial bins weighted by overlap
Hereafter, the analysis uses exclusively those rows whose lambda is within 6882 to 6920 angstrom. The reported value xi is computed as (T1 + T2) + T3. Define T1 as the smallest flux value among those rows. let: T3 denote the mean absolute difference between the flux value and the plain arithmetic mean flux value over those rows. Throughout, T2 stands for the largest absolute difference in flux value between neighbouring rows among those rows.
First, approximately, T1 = 11.51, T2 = 1.1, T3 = 0.37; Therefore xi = 13.0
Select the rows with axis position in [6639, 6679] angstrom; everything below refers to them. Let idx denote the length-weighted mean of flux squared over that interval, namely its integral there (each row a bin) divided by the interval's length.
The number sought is 162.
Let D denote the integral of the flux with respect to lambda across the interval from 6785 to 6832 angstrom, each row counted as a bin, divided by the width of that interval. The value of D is 12.4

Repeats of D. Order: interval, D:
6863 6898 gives 12.5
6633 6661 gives 12.7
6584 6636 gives 13.0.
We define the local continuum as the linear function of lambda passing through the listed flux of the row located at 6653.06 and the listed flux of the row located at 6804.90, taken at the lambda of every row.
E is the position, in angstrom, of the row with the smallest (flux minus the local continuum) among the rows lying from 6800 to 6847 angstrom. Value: 6830.01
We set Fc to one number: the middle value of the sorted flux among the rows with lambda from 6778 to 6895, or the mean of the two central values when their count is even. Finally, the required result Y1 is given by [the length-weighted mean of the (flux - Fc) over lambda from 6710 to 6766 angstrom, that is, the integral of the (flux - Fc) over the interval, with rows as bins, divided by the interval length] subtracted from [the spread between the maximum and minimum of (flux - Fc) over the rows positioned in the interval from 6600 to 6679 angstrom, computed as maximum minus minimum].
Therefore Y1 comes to 1.8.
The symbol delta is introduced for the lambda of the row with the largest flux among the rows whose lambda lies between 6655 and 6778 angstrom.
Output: 6662.26 angstrom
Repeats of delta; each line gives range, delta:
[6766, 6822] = 6776.75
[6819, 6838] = 6836.31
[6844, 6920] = 6886.87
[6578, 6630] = 6619.45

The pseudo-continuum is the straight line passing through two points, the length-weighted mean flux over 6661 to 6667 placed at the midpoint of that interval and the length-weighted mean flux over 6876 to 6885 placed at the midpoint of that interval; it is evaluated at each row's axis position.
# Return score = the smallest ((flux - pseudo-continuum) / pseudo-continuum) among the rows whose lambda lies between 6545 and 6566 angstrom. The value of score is -0.27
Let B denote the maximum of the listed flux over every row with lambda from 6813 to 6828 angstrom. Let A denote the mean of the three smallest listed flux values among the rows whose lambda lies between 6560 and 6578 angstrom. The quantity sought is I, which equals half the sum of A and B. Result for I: 11.9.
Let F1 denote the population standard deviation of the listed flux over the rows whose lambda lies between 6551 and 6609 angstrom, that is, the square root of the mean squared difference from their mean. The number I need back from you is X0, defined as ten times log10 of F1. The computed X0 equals -0.4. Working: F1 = 0.91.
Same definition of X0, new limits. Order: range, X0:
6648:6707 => -4.8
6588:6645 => -4.1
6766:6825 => -3.6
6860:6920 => -3.4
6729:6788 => -6.1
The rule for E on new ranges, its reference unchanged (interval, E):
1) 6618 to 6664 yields 6640.82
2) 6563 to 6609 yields 6564.80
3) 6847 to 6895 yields 6893.21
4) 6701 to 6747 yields 6717.72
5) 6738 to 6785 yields 6764.28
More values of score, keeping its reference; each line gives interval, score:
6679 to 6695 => -0.02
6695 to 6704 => -0.03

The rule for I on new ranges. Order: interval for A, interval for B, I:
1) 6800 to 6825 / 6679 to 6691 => 12.8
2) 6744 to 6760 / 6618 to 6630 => 13.3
